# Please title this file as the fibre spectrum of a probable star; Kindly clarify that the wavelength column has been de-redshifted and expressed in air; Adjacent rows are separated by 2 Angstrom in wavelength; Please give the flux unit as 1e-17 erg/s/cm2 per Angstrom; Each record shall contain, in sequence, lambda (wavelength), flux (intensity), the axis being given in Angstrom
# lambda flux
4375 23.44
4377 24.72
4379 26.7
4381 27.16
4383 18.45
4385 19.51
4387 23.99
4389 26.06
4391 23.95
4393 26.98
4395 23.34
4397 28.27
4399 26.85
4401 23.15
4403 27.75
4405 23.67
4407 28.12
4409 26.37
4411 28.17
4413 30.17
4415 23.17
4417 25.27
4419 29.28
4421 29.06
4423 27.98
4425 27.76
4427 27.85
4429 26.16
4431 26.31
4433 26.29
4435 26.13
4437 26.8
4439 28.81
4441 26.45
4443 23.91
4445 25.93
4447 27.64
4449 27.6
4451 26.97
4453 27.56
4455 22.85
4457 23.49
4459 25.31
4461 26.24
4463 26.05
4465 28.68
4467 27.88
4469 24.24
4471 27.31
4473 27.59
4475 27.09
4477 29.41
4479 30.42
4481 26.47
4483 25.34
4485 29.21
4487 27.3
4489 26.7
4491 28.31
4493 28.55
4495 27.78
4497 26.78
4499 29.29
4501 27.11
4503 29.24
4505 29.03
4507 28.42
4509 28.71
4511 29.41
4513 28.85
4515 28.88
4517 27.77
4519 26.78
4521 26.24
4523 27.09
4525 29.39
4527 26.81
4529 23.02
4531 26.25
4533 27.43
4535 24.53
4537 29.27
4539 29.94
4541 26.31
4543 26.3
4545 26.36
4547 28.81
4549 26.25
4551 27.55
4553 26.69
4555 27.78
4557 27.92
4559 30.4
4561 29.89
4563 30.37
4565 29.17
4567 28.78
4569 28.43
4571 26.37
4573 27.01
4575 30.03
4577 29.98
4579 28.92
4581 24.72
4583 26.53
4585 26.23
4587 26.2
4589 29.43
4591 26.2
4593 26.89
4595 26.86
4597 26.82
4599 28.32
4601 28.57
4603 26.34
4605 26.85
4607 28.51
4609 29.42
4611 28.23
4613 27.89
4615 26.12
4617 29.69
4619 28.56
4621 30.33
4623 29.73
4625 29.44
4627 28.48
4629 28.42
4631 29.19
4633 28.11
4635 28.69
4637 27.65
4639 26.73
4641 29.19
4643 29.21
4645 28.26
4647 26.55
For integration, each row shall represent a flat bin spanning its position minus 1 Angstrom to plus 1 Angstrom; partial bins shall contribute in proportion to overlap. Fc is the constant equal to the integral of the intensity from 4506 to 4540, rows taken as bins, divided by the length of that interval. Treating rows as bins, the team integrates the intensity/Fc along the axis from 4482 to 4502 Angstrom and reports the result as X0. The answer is 20.04 Angstrom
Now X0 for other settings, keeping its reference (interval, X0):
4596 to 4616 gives 20.10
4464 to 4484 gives 19.90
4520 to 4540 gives 19.58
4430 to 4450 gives 19.28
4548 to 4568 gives 20.66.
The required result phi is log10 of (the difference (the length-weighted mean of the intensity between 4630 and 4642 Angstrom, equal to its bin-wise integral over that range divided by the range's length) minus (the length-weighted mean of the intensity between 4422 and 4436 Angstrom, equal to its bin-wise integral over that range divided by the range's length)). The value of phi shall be 0.1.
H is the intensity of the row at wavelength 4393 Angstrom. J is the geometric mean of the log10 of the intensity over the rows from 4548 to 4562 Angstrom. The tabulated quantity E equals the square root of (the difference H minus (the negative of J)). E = 5.33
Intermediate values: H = 26.98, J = 1.45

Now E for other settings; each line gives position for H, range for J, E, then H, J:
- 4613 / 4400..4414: 5.41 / 27.89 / 1.43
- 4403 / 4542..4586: 5.40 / 27.75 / 1.45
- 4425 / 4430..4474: 5.40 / 27.76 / 1.42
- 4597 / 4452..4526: 5.32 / 26.82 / 1.44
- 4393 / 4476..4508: 5.33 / 26.98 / 1.45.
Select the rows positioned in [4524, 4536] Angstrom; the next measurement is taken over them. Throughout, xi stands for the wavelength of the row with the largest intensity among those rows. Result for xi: 4525 Angstrom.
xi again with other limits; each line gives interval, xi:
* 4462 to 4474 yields 4465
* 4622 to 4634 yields 4623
